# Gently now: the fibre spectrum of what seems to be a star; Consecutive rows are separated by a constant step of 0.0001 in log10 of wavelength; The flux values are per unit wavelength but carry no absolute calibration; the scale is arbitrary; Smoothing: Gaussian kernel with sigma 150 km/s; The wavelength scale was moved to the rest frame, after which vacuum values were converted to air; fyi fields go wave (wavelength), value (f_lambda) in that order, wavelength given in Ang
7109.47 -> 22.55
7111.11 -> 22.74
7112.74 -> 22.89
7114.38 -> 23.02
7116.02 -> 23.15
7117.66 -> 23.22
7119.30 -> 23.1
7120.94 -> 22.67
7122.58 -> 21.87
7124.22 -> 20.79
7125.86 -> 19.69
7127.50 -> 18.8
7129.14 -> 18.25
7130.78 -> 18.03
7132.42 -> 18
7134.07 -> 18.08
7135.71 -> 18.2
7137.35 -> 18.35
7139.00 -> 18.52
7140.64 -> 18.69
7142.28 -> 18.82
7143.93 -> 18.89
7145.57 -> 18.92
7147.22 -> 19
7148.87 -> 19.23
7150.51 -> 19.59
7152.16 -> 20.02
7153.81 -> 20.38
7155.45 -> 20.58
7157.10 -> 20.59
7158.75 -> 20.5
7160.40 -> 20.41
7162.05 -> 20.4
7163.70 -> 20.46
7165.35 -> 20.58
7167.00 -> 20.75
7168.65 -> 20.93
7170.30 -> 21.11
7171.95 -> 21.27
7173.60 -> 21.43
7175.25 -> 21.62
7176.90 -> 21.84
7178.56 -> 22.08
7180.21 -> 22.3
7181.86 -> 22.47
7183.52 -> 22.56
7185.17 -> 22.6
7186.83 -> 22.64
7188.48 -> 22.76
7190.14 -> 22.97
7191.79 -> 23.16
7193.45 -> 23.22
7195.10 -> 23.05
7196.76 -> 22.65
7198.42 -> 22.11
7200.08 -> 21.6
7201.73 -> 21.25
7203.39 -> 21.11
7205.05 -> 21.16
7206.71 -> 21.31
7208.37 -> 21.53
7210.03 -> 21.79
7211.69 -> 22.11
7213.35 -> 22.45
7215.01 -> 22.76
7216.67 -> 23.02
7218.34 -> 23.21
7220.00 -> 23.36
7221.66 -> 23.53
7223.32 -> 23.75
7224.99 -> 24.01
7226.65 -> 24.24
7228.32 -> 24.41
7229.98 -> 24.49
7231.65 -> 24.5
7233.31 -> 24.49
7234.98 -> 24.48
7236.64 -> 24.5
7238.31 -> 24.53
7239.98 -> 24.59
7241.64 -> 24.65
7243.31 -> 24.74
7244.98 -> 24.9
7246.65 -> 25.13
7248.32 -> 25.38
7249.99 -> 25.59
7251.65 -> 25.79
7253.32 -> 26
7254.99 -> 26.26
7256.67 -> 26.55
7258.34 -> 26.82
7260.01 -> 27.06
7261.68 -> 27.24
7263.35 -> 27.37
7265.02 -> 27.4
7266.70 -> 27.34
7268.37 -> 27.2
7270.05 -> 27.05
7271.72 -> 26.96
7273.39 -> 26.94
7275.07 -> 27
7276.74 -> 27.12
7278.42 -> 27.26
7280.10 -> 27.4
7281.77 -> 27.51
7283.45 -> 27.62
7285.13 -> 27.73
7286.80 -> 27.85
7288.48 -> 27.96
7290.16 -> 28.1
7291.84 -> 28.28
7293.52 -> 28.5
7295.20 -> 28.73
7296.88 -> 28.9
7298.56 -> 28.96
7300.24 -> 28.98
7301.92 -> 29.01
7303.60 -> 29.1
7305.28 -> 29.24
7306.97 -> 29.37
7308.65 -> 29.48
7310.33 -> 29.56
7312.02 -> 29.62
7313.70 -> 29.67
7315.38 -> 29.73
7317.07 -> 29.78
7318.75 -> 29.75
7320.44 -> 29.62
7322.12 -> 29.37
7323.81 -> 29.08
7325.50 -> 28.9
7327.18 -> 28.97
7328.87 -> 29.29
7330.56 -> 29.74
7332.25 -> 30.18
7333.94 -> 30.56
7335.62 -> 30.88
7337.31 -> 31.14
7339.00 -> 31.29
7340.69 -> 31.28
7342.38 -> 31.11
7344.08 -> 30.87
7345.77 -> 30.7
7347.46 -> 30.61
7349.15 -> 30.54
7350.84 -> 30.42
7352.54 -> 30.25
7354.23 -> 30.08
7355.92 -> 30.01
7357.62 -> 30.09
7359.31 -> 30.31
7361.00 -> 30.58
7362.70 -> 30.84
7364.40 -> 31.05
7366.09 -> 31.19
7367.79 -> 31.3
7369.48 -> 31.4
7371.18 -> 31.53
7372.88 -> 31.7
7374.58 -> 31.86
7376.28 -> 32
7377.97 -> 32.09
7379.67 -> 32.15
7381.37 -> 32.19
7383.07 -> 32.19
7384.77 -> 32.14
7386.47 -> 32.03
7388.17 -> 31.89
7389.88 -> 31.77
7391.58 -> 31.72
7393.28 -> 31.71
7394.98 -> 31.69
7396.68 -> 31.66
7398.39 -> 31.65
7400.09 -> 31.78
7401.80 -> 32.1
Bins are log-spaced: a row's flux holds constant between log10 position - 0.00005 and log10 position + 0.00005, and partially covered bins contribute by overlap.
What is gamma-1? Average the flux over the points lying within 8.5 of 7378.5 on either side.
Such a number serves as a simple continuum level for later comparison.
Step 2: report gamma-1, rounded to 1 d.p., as 32.0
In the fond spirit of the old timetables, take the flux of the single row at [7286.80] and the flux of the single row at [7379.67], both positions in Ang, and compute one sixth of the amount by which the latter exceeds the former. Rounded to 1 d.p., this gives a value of 0.7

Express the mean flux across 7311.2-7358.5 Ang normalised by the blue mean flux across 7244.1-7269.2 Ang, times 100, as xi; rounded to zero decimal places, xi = 114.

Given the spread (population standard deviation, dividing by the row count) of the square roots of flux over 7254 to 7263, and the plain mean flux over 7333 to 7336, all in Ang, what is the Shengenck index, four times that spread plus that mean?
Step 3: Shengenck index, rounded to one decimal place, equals 30.9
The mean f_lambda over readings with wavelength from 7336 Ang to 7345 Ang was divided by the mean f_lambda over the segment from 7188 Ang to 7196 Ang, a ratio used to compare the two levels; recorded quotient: 1.35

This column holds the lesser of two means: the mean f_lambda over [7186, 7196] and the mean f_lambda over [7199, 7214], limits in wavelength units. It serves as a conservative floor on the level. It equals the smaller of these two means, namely 21.6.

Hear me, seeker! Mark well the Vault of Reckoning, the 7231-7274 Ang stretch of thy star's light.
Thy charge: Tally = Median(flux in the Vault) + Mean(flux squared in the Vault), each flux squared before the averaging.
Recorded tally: 698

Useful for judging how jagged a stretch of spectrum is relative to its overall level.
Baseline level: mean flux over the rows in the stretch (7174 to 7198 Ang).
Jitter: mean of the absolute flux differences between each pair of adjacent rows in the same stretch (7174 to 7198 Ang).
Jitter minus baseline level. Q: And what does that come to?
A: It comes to -22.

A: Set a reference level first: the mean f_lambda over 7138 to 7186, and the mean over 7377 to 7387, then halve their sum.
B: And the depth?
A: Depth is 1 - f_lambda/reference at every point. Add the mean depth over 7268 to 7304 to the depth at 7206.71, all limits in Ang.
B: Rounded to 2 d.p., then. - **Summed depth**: 0.13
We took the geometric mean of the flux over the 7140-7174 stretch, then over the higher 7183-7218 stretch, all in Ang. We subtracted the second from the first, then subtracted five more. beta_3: -7.2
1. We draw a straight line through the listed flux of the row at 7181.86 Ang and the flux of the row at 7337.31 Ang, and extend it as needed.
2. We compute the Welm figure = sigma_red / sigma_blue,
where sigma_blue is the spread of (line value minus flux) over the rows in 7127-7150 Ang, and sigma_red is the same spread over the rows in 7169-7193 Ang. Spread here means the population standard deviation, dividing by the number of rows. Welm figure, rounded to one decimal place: 1.0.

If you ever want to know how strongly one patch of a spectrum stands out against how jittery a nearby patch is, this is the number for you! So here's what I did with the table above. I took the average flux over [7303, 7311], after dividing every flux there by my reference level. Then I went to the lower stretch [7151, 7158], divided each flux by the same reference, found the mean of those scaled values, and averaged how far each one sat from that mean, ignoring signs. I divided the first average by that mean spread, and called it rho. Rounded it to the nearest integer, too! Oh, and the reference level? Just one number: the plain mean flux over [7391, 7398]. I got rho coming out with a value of 152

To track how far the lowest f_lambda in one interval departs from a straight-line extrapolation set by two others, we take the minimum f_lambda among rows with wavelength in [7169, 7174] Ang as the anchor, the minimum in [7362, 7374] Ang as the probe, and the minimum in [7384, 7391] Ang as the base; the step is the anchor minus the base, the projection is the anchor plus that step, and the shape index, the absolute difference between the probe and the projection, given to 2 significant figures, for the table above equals 20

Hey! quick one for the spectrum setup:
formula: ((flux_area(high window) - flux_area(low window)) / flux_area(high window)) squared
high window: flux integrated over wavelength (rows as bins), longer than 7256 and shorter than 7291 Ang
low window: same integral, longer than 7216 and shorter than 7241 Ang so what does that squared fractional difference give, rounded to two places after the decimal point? 0.14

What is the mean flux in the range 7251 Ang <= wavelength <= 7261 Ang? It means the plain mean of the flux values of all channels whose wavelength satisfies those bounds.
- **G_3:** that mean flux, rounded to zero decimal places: 26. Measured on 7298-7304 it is 29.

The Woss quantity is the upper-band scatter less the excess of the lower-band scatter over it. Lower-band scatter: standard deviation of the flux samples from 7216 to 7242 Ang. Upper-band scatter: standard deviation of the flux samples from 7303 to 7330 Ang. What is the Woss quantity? 0.02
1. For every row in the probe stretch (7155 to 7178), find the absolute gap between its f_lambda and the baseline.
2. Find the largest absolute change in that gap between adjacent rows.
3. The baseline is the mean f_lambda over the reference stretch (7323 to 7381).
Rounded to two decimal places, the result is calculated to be 0.22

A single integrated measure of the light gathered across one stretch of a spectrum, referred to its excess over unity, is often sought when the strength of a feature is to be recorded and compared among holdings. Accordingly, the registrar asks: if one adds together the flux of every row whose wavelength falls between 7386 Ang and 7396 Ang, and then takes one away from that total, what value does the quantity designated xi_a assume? 190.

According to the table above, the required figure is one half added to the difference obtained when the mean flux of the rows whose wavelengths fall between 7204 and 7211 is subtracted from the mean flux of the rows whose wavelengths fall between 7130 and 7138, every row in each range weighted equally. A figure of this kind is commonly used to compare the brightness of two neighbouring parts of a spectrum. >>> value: -3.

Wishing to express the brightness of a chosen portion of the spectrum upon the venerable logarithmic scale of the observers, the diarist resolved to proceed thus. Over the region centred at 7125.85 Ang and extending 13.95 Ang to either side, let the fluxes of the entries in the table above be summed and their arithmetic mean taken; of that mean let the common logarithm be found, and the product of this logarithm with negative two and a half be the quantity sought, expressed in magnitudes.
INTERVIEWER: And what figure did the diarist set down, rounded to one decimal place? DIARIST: -3.3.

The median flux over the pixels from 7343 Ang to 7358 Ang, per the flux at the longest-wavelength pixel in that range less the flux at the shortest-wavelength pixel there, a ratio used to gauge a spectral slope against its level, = -39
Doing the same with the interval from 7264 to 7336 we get 8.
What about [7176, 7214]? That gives 37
